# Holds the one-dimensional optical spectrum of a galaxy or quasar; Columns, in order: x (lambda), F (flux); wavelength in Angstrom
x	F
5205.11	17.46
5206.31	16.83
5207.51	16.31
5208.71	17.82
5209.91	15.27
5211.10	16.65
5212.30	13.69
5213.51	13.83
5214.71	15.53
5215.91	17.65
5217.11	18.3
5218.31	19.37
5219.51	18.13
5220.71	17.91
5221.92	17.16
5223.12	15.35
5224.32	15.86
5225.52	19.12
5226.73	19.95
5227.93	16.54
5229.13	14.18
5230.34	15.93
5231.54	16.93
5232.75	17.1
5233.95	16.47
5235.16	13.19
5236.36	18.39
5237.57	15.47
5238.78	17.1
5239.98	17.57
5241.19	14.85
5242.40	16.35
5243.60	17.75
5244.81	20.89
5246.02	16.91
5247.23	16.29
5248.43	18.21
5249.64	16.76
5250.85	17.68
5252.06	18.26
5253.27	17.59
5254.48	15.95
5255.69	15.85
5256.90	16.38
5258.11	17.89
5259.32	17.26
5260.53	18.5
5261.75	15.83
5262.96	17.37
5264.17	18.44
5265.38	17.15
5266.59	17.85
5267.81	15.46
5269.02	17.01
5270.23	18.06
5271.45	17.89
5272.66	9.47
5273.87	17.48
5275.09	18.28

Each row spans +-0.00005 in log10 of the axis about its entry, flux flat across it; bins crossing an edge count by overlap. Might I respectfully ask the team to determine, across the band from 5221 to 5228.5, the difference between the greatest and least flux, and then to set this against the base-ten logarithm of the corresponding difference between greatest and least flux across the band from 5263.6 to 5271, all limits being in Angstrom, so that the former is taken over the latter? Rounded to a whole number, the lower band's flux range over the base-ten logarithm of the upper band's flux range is 10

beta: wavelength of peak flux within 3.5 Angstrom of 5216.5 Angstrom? 5218.31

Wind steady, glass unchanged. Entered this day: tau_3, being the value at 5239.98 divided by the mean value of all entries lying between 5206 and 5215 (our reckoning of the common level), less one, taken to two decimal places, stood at 0.12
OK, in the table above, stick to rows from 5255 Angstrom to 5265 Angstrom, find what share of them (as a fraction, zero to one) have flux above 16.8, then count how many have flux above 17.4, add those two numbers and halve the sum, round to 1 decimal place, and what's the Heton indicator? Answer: 1.8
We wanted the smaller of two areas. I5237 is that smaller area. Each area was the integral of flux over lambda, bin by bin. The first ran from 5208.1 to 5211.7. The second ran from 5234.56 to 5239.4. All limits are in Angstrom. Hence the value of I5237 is 60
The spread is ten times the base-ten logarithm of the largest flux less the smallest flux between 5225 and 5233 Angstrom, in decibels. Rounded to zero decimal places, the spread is 8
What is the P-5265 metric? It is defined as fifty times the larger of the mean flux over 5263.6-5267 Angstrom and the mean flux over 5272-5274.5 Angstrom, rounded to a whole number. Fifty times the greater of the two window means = 891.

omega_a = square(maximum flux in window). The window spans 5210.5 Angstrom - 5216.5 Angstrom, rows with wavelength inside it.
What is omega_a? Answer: 311.5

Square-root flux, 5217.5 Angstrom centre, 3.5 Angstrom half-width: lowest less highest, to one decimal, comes -0.5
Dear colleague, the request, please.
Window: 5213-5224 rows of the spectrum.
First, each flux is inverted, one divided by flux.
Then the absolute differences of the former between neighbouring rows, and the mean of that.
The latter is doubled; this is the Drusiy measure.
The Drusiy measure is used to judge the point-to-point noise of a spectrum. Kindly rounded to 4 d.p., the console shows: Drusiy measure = 0.0086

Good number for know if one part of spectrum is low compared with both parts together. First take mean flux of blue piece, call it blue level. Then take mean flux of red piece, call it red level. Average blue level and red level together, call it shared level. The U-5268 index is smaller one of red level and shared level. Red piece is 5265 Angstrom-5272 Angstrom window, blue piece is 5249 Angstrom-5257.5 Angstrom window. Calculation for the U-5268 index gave 17.1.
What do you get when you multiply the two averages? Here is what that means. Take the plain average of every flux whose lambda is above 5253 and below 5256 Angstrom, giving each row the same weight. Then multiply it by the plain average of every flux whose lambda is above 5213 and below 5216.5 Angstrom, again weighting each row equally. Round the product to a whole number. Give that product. 258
